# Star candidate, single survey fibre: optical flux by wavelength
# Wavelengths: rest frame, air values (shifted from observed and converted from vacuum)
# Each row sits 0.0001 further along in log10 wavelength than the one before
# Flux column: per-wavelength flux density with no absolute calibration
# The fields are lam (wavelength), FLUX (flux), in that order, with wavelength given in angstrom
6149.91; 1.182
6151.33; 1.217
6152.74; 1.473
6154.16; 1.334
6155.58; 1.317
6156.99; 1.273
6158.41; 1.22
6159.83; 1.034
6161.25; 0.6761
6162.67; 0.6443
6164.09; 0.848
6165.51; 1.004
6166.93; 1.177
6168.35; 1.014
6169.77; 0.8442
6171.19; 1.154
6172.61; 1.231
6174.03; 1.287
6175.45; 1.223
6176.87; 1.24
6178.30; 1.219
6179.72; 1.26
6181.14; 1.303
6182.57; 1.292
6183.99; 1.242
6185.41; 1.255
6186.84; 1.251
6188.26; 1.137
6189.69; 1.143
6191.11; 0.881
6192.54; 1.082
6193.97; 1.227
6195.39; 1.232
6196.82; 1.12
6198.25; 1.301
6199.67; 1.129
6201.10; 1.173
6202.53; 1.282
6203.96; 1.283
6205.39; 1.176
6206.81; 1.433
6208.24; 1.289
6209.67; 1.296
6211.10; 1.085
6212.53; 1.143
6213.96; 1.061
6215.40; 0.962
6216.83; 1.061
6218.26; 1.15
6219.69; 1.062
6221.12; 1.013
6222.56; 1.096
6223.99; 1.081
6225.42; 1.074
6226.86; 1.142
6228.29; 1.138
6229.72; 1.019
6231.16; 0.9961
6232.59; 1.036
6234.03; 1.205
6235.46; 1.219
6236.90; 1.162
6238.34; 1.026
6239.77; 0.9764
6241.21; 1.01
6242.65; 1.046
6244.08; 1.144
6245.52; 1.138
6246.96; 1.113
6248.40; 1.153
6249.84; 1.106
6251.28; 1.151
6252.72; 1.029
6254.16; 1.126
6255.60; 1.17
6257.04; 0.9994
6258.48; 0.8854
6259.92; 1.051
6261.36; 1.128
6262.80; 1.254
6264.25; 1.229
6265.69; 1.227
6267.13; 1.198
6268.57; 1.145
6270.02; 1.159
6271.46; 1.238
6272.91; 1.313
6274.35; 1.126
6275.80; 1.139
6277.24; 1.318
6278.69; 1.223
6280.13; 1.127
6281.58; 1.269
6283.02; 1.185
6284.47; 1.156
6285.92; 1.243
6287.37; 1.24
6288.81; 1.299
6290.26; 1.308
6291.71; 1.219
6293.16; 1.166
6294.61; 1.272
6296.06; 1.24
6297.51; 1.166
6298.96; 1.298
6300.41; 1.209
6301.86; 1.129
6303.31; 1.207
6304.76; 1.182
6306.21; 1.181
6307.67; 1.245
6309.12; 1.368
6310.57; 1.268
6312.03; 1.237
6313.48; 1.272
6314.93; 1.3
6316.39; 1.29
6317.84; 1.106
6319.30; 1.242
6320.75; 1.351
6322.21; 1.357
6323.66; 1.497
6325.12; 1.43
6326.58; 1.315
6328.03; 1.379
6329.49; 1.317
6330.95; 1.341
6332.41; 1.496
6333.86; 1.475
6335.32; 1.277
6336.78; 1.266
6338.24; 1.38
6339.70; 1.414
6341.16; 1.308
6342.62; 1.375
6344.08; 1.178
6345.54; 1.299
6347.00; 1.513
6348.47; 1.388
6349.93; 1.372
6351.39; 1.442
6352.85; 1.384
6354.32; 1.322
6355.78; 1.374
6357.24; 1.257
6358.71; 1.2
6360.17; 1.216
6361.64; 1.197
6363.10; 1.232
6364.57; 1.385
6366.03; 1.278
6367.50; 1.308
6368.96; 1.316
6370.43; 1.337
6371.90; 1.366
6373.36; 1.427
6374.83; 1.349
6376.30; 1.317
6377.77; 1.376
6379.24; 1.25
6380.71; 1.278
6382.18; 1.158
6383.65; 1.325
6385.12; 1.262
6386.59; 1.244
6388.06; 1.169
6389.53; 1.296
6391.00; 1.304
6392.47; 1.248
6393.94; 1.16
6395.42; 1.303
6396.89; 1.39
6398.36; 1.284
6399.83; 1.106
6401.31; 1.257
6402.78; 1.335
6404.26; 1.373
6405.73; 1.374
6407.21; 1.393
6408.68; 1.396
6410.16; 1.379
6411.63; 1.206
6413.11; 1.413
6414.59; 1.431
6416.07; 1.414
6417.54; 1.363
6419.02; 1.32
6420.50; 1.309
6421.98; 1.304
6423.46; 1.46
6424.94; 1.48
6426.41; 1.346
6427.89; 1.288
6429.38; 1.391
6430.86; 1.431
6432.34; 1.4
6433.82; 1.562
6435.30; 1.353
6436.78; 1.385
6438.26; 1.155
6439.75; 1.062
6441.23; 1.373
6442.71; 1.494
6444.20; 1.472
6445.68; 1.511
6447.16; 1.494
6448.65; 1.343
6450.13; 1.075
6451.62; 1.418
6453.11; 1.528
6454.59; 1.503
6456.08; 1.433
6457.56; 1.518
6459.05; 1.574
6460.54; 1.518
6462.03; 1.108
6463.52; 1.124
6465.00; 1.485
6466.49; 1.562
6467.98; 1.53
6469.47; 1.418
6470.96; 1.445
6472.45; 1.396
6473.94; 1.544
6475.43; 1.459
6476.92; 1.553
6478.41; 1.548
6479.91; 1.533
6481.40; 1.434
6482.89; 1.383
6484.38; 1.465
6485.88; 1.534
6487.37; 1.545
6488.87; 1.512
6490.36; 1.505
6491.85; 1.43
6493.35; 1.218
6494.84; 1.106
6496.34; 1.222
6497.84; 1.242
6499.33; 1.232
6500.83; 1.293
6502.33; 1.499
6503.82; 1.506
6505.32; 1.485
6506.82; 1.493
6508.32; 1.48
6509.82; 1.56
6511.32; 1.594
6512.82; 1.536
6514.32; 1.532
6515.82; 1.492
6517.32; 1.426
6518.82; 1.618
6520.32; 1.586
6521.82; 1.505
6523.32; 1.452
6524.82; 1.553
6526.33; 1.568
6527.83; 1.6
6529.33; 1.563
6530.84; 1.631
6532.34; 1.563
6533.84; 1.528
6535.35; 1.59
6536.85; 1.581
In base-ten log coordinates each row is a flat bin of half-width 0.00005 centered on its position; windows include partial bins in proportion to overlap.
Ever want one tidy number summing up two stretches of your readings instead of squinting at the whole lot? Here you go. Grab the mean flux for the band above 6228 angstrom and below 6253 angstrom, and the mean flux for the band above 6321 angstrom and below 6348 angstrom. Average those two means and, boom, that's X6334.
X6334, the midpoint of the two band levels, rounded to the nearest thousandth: 1.230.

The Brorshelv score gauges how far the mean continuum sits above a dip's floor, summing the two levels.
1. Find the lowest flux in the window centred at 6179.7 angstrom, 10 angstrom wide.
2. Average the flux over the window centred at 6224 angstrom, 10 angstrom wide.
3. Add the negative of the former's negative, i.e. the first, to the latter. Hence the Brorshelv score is 2.31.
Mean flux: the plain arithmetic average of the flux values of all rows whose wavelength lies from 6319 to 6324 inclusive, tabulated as 1.36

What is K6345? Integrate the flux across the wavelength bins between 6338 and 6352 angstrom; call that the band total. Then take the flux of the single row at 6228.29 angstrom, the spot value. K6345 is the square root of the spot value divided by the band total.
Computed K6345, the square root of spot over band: 0.24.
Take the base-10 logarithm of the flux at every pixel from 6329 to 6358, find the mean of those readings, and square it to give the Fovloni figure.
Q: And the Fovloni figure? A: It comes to 0.018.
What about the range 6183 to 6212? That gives 0.006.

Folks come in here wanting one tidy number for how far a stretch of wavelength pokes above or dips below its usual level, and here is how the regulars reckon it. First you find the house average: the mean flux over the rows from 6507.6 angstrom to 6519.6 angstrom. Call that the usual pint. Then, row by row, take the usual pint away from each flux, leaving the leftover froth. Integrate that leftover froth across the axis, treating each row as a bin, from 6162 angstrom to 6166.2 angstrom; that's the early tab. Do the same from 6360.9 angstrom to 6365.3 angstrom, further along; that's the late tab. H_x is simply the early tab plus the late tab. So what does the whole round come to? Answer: -4.1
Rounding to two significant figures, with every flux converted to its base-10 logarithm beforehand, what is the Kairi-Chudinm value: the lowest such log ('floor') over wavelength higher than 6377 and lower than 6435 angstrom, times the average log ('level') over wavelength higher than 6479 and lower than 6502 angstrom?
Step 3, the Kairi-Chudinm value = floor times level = 0.0060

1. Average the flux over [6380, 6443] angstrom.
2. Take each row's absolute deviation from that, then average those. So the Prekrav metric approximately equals 0.083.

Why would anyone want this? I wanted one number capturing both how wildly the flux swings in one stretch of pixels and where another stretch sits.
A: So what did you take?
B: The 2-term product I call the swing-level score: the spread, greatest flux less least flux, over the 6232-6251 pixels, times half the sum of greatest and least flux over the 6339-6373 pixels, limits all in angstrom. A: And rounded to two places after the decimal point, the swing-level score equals 0.33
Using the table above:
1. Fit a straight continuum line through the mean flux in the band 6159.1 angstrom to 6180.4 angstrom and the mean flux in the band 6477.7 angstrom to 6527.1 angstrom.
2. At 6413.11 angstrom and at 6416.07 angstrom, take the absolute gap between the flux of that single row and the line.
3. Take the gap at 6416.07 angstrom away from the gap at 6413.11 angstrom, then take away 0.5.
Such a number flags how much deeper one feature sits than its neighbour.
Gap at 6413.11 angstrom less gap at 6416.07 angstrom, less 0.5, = -0.497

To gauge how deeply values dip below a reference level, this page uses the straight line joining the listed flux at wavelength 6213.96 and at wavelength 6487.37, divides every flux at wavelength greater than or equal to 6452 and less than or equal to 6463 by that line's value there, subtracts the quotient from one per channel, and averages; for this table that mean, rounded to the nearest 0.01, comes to 0.03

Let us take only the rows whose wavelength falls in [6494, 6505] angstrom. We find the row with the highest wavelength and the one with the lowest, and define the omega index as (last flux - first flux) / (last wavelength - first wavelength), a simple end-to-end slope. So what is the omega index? 0.045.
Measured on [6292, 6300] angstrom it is 0.023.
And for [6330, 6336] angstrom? -0.015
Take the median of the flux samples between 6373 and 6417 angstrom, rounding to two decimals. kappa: 1.31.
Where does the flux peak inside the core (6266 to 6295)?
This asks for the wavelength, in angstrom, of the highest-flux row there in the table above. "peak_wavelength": 6277.24 angstrom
